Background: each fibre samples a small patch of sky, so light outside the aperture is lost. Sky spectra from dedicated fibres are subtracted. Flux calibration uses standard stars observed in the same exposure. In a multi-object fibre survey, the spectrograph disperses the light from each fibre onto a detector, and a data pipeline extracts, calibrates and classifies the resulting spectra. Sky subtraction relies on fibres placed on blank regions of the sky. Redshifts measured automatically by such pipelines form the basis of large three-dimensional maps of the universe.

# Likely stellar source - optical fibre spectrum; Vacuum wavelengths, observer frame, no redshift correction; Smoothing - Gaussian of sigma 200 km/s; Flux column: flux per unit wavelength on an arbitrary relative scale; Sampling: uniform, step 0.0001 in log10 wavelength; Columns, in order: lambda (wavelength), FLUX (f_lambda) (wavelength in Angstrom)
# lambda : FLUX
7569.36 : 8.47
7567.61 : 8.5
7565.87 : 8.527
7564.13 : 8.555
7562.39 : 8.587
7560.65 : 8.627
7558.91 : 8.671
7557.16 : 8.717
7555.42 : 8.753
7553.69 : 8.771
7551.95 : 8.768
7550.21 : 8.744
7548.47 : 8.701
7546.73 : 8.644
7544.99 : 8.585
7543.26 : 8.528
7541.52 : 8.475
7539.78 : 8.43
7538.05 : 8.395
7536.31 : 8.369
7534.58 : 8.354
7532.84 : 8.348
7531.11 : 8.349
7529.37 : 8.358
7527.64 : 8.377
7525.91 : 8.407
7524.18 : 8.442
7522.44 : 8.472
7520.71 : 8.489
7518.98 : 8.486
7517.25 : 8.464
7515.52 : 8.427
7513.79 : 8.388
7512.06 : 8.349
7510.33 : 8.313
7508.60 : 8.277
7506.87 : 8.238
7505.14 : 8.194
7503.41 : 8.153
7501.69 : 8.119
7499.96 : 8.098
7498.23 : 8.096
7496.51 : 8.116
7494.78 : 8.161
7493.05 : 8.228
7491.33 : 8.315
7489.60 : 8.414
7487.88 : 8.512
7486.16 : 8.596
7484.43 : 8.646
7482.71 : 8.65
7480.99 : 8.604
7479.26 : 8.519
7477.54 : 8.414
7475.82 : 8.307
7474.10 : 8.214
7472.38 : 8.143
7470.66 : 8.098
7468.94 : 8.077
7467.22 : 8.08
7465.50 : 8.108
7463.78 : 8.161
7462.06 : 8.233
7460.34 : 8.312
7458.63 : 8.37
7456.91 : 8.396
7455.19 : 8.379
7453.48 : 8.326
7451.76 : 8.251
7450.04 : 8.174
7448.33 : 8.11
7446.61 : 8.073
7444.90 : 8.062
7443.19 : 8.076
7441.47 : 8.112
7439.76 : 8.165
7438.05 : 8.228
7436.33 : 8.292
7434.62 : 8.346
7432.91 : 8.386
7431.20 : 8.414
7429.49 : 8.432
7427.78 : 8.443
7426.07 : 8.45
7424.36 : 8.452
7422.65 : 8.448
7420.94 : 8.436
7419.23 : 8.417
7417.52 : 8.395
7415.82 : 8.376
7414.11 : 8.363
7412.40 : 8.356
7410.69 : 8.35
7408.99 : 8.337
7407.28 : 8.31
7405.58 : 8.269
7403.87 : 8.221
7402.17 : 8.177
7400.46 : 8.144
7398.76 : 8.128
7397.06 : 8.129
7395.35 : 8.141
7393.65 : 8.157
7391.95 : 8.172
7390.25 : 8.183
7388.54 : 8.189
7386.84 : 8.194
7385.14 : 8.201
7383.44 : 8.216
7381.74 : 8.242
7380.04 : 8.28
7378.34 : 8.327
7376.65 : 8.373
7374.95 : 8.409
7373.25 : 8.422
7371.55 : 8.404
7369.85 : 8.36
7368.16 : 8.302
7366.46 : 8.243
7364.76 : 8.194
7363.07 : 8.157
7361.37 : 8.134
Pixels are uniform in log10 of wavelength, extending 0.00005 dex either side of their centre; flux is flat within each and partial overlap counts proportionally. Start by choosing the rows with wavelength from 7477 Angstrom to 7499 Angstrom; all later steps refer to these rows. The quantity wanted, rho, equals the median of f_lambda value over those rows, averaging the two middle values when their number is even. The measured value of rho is 8.41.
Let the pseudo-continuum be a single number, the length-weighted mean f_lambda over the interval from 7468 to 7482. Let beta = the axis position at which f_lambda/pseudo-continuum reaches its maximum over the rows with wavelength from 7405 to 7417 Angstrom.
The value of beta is 7415.82 Angstrom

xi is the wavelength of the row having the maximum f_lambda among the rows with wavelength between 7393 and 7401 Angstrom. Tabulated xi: 7393.65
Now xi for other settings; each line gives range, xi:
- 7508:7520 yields 7518.98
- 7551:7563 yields 7553.69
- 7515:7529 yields 7520.71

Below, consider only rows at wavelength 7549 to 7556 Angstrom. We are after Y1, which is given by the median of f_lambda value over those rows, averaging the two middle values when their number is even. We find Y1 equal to 8.76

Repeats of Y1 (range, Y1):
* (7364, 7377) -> 8.37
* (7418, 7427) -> 8.45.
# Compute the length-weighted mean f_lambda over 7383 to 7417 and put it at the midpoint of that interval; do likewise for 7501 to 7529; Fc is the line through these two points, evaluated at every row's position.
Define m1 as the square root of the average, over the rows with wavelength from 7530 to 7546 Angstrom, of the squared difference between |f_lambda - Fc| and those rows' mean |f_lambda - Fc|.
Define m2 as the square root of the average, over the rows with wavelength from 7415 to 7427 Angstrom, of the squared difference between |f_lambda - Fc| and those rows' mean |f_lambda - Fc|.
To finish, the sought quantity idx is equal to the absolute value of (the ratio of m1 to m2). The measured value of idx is 2.6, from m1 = 0.06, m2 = 0.02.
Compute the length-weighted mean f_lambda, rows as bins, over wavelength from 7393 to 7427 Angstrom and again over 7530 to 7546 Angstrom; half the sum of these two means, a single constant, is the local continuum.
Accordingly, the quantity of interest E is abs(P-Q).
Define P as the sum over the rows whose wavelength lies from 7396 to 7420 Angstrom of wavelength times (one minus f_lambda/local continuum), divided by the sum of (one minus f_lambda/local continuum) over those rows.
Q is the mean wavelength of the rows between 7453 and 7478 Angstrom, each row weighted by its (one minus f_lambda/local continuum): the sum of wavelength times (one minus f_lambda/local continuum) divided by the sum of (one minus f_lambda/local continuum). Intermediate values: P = 7399.8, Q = 7468.0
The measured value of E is 68.2 Angstrom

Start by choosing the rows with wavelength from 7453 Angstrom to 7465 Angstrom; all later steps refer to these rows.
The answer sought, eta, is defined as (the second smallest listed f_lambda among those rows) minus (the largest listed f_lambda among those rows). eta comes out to -0.16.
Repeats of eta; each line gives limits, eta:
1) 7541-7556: -0.24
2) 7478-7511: -0.55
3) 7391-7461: -0.38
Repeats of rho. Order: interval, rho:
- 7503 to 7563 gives 8.44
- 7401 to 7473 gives 8.31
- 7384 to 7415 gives 8.19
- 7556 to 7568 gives 8.59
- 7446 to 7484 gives 8.24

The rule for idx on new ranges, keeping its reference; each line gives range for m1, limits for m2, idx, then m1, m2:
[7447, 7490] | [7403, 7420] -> 2.1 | 0.09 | 0.04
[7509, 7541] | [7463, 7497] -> 0.5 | 0.04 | 0.09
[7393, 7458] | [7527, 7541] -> 4.5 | 0.06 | 0.01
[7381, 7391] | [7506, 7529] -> 0.3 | 0.01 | 0.04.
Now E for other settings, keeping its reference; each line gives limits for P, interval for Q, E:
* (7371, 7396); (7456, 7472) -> 76.9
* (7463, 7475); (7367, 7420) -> 75.2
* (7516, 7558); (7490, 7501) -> 49.2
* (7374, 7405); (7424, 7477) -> 65.5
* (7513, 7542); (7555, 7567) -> 35.0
